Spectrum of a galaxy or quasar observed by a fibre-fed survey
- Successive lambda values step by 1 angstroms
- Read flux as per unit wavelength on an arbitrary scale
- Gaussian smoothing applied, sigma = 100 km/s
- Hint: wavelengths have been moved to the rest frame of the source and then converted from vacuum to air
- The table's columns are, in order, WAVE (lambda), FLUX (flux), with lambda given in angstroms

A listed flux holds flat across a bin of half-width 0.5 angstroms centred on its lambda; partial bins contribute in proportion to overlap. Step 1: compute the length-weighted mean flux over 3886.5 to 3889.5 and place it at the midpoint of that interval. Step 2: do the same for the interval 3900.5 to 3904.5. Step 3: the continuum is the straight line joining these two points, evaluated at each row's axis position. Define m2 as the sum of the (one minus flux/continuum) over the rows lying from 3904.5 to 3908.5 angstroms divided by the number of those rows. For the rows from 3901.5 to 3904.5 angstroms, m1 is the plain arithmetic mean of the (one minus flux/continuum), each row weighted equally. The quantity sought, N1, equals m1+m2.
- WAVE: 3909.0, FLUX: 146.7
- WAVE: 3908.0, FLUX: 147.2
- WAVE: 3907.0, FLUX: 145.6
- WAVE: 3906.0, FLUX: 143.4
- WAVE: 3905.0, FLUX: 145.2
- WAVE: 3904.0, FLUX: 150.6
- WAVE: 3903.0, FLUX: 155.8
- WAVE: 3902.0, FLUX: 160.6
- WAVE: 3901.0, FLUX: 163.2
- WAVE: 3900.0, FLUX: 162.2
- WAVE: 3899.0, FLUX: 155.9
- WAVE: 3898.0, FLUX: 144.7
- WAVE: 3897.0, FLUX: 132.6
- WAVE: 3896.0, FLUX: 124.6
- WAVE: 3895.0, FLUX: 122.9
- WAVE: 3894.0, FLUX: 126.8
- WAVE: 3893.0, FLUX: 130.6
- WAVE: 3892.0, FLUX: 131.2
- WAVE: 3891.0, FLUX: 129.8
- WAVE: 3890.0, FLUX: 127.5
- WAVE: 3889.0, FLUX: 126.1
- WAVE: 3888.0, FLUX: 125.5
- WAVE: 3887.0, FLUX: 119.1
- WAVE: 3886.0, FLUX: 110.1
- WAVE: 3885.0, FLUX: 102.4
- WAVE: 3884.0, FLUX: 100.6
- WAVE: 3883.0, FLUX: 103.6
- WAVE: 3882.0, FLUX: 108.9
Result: 0.148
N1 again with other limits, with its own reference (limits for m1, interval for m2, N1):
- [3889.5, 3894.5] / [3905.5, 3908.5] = 0.163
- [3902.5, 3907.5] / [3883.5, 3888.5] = 0.156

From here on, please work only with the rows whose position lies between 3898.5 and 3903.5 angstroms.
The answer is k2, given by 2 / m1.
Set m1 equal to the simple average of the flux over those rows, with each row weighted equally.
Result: 0.0125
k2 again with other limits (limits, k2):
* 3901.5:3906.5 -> 0.0132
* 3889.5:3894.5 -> 0.0155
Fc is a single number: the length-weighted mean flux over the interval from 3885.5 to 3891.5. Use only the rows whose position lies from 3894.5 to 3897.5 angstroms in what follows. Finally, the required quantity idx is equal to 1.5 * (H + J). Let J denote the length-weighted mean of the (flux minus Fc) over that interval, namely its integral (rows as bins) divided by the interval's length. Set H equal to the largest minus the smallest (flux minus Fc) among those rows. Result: 20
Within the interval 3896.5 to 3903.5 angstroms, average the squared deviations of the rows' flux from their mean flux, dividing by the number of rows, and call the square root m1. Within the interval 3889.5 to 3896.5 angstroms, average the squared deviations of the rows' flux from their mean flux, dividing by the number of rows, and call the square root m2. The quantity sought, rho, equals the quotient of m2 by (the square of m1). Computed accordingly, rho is 0.027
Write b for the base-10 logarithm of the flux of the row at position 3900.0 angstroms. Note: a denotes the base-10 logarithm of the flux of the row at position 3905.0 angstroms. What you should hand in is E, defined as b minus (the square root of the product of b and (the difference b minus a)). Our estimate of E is 1.88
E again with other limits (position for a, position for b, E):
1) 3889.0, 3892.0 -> 1.93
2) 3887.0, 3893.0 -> 1.82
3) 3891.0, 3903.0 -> 1.78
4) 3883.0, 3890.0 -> 1.67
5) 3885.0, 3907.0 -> 1.59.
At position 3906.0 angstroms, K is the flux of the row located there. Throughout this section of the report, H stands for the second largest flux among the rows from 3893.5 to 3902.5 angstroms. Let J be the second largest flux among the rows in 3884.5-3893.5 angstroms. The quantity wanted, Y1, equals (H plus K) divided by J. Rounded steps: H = 162.2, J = 130.6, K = 143.4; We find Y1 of 2.34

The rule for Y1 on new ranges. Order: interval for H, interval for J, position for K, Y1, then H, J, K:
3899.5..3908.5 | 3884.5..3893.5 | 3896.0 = 2.20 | 162.2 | 130.6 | 124.6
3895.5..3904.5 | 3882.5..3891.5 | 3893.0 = 2.30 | 162.2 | 127.5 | 130.6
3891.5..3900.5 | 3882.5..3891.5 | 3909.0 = 2.37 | 155.9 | 127.5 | 146.7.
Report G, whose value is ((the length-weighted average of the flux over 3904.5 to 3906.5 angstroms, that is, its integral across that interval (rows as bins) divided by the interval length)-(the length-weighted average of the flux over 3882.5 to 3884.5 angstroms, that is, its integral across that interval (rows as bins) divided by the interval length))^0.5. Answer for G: 6.5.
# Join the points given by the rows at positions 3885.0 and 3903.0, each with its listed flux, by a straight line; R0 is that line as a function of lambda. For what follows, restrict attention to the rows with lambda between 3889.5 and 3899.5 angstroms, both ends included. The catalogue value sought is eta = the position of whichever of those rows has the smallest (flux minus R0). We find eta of 3896.0 angstroms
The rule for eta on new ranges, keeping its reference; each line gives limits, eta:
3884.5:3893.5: 3885.0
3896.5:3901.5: 3897.0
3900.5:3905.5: 3905.0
